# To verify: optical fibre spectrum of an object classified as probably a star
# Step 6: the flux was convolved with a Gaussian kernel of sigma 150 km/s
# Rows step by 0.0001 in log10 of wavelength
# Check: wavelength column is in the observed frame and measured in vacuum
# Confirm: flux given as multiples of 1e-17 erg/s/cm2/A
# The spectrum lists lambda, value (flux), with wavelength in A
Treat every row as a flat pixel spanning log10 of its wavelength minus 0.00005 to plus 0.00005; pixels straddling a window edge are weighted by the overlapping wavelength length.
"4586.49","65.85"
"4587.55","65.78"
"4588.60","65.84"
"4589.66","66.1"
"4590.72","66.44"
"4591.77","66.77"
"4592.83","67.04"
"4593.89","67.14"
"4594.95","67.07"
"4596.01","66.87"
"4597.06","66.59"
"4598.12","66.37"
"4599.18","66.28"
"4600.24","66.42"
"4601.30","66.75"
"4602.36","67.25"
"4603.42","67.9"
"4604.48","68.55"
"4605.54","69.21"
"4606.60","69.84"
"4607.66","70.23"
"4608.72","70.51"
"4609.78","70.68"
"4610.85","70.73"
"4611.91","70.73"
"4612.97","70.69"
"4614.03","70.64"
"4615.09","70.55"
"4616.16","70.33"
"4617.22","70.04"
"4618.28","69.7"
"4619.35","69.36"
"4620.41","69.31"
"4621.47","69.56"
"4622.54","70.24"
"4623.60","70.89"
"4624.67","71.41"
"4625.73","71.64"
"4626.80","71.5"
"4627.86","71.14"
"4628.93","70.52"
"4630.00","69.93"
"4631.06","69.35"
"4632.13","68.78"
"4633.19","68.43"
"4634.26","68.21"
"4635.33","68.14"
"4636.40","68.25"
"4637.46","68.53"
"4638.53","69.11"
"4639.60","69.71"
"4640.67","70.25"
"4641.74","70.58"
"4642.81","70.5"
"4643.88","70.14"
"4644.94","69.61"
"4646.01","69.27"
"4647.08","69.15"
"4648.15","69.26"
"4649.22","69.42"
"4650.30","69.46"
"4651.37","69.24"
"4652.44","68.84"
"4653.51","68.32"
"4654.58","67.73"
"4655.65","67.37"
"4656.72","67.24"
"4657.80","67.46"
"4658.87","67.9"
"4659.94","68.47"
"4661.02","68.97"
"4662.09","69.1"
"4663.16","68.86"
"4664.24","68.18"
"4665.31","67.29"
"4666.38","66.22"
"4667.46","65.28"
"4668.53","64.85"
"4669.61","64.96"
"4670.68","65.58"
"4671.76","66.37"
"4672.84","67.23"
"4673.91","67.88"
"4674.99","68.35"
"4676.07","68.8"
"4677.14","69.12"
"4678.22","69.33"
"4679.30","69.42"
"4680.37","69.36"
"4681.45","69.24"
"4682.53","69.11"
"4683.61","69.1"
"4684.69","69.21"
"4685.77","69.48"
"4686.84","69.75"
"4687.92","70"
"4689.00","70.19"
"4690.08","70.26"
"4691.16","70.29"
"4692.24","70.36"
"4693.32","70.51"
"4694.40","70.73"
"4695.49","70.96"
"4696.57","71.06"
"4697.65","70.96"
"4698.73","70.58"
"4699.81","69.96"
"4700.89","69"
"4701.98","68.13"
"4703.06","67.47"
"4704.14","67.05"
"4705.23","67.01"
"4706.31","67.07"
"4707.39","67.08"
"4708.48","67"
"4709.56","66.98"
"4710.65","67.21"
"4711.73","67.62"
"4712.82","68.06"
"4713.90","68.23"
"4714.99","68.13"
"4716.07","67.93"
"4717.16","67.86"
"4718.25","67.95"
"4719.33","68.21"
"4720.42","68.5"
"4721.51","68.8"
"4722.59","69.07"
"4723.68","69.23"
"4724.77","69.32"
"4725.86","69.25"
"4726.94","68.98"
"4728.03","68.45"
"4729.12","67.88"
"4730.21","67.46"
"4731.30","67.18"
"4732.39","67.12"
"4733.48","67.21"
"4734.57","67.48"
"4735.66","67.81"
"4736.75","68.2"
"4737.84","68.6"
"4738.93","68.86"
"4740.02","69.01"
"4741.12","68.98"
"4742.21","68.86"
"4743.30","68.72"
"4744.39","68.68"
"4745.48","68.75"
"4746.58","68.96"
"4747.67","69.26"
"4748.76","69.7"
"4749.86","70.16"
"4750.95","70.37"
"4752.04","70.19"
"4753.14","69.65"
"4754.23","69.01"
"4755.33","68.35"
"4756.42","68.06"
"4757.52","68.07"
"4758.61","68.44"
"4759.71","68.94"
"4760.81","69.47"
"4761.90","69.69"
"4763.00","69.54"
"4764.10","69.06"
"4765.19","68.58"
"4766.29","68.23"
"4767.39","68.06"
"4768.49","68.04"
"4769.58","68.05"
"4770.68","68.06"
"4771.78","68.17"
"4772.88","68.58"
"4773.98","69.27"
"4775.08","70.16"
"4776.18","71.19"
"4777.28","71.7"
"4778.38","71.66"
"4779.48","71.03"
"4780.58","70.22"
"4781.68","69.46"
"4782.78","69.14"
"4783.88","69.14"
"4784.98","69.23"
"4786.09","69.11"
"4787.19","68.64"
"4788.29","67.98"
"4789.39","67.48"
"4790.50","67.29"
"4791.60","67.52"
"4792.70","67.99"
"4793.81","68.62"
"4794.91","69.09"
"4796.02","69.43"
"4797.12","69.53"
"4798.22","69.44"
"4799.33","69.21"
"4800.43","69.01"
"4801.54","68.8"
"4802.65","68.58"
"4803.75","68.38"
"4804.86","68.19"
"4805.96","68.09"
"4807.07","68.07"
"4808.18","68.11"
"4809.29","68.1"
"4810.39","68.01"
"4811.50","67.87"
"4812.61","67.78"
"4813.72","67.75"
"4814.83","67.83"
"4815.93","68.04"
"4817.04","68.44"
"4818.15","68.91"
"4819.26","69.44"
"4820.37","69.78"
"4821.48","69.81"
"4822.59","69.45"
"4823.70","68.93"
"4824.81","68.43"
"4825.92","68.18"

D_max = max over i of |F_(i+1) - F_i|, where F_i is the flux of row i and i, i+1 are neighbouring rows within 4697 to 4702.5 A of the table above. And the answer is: 1.0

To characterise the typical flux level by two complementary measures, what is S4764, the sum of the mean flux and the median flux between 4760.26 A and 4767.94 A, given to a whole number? 138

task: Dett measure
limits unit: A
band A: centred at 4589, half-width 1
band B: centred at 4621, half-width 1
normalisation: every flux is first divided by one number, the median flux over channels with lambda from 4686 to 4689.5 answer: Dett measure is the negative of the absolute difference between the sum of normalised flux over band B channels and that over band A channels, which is -0.10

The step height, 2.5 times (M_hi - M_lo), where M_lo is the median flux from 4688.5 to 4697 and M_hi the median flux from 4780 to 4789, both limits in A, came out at -3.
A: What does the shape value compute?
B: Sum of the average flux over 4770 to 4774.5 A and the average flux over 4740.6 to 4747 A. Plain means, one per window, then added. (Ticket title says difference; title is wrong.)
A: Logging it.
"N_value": 137.3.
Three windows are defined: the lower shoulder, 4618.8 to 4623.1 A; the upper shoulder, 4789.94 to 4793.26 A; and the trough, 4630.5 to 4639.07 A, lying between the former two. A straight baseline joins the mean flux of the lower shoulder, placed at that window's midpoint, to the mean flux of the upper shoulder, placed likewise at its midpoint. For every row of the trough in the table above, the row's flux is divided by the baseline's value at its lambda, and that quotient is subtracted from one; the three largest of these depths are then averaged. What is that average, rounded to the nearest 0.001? 0.018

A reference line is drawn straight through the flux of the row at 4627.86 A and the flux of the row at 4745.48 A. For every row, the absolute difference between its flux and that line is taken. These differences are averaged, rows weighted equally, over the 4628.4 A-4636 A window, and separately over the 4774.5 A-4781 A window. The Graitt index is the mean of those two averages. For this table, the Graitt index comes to 2.5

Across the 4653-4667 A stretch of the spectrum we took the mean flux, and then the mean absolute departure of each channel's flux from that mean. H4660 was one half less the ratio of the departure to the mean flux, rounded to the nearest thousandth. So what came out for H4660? 0.490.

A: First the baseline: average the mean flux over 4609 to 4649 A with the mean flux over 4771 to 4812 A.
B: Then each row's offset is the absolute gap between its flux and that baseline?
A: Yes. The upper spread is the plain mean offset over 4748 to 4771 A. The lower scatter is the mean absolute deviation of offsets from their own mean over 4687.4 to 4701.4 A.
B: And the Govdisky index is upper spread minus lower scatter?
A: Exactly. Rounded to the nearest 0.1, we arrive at 0.5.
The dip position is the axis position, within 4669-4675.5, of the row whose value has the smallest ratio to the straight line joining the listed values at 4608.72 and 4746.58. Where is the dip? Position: 4669.61 A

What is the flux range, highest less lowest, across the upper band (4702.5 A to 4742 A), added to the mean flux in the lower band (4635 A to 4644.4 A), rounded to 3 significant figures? 71.8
